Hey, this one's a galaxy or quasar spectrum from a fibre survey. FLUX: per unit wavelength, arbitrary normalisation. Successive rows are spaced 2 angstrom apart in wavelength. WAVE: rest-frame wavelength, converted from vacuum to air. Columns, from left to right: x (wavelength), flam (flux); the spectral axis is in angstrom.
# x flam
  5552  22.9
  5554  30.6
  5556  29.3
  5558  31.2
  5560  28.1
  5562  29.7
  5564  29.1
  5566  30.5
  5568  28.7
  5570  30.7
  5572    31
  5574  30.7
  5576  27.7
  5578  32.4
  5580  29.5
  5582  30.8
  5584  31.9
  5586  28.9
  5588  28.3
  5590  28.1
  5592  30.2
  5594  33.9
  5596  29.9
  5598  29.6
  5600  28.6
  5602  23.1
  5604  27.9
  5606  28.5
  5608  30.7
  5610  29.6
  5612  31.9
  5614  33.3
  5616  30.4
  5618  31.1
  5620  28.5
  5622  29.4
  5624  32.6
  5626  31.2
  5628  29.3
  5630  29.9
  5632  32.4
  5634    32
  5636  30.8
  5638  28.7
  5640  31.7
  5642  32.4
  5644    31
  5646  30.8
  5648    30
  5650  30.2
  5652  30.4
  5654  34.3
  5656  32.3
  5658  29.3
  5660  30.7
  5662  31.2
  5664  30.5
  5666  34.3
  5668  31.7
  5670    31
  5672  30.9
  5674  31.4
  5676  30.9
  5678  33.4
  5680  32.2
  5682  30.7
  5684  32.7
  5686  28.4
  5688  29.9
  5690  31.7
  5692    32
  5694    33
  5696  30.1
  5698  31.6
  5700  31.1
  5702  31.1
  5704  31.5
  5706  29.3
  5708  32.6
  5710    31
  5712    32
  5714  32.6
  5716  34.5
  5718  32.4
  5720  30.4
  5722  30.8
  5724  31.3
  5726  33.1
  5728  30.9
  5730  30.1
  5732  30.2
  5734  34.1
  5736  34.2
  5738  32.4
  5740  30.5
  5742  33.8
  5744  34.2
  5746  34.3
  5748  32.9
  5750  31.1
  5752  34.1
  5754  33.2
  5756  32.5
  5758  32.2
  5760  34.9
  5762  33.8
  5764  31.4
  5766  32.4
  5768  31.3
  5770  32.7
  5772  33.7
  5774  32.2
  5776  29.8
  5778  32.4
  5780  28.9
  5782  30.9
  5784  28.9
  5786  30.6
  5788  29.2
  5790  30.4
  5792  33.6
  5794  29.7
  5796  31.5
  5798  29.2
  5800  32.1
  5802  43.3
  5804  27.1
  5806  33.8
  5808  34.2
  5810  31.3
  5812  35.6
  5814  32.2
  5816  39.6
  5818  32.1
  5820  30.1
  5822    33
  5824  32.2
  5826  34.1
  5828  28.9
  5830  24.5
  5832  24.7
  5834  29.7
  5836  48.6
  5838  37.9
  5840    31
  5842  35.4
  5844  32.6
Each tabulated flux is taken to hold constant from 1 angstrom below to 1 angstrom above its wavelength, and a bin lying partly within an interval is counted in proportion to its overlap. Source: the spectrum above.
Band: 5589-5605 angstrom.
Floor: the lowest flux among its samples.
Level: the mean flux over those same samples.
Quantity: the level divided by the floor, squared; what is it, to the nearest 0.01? 1.57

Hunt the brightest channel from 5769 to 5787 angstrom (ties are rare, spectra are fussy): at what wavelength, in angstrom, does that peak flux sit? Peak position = 5772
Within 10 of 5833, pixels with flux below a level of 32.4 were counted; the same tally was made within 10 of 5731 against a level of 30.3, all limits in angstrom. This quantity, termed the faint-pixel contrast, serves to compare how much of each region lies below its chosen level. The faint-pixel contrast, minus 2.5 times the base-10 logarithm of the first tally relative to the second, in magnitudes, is -1.2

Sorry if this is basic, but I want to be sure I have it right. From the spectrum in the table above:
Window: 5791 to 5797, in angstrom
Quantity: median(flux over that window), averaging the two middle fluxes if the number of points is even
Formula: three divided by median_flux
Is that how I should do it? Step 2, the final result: 0.095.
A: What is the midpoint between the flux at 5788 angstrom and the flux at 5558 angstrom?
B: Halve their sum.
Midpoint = 30.2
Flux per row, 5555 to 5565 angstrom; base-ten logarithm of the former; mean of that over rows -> 1.47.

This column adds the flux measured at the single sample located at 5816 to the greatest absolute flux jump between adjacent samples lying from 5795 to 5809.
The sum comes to 55.8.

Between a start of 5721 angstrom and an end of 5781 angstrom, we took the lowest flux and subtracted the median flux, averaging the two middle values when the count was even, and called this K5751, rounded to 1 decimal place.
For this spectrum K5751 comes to -3.5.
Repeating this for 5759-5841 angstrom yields -7.6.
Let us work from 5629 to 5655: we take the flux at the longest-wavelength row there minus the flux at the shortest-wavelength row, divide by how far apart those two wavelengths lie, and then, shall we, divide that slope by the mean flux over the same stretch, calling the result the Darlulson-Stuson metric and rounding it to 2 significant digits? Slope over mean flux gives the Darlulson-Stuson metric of 0.0059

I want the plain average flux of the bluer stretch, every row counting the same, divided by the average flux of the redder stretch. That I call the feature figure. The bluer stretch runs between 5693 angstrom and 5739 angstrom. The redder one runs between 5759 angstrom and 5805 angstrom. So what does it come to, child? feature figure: 1.00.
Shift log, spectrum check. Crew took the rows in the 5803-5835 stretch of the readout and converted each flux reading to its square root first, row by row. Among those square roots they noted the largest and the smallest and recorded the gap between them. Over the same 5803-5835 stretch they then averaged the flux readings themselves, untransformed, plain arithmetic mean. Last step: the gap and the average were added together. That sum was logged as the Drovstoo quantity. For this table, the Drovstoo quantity 32.8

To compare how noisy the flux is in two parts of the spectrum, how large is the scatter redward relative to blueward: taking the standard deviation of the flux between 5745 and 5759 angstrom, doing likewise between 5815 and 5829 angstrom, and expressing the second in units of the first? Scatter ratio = 3.1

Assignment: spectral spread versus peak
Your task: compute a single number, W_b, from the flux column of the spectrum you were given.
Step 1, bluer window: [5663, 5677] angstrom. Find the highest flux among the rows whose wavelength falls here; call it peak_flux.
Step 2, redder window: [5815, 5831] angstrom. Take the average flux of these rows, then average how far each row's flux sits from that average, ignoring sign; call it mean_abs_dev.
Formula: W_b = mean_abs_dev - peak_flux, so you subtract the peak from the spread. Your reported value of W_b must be -31.3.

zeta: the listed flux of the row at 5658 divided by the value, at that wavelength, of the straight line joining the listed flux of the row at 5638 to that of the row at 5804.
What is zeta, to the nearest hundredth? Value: 1.03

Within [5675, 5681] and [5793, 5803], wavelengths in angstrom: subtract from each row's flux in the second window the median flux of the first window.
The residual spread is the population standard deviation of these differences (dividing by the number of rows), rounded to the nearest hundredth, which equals 5.18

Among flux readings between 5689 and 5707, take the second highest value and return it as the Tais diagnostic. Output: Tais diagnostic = 32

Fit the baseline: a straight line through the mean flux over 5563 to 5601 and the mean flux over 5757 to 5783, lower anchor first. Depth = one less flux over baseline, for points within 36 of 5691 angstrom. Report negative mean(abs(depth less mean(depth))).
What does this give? -0.032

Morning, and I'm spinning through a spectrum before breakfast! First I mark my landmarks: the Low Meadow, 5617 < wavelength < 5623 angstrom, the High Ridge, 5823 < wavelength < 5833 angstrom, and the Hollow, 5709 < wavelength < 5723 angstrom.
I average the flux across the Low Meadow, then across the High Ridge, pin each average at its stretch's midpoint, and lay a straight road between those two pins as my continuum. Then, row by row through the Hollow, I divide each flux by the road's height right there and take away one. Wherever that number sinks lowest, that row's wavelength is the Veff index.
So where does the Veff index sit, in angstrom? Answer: 5720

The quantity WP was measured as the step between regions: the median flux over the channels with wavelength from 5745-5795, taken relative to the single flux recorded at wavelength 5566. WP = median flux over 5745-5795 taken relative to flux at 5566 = 1.7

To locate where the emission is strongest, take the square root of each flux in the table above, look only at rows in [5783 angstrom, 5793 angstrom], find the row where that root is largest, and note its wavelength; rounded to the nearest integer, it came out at 5792 angstrom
